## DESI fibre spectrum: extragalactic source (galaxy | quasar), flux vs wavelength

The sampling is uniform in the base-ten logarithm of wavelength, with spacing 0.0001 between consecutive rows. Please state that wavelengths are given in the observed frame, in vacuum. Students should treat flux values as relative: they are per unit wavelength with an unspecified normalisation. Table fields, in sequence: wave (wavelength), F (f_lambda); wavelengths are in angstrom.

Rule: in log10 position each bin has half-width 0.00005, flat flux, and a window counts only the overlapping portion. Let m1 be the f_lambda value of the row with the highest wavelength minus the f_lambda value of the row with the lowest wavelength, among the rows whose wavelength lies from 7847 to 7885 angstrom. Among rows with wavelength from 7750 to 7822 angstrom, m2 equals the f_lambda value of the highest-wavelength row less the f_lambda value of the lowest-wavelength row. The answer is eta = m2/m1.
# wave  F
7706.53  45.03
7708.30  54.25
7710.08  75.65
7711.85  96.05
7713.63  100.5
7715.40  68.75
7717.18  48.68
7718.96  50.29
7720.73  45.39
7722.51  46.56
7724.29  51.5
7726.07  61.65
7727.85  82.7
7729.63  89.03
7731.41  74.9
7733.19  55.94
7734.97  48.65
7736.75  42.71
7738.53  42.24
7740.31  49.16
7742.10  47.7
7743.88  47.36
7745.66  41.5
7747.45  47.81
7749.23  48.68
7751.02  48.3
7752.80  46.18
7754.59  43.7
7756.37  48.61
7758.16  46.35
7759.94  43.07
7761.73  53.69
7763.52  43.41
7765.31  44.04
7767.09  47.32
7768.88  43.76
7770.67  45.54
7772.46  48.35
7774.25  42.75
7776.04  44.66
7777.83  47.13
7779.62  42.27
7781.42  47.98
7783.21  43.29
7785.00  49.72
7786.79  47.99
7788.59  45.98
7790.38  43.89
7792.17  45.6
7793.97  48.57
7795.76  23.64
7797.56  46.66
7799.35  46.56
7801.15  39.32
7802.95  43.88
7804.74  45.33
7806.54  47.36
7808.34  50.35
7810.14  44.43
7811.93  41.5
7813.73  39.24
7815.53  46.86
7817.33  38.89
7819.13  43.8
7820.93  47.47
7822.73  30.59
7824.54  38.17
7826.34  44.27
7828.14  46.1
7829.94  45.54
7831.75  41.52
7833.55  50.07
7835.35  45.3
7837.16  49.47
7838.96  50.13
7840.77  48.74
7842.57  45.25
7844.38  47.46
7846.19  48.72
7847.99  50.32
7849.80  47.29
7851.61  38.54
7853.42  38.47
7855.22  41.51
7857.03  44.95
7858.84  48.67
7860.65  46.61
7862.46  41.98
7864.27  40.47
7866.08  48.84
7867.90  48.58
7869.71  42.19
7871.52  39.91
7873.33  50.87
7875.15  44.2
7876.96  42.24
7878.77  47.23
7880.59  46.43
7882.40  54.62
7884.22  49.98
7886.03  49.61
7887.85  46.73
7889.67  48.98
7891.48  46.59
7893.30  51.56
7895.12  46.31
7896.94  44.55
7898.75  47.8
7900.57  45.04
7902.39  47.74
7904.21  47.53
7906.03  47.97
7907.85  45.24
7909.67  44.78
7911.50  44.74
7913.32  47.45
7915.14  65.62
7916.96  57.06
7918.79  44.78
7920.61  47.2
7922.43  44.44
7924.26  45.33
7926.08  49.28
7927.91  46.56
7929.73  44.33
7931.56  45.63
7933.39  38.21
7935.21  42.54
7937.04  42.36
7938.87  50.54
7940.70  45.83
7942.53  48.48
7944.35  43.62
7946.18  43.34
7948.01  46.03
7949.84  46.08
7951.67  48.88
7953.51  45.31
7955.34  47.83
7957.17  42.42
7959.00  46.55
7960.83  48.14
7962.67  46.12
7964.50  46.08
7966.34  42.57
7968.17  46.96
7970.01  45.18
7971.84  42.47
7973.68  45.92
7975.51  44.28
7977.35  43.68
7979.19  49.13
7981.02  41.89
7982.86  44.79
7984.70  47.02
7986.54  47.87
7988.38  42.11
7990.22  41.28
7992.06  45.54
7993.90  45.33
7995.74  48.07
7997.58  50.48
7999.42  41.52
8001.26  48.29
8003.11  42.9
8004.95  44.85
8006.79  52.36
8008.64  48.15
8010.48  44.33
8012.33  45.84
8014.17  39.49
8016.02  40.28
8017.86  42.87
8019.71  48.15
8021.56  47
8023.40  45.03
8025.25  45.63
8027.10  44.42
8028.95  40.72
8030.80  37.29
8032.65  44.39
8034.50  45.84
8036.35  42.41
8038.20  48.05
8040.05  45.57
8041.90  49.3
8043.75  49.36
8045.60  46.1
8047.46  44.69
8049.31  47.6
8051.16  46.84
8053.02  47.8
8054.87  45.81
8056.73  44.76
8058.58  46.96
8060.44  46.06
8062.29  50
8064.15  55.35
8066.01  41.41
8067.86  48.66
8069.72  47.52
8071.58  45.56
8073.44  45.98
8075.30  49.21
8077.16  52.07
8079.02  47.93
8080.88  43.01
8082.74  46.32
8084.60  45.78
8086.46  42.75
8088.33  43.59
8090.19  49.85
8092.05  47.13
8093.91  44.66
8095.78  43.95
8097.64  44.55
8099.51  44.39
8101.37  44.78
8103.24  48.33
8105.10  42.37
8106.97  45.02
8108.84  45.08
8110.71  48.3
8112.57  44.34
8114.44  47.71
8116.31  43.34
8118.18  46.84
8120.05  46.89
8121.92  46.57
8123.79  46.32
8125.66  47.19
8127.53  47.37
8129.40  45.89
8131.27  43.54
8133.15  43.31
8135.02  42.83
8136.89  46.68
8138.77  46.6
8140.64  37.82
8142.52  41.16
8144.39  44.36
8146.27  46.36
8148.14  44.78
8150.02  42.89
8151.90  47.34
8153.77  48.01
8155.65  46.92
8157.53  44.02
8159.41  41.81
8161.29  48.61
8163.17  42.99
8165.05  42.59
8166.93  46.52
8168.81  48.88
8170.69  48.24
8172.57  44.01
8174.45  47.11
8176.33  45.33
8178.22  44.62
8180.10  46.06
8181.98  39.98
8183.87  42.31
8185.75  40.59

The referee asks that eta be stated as 2.4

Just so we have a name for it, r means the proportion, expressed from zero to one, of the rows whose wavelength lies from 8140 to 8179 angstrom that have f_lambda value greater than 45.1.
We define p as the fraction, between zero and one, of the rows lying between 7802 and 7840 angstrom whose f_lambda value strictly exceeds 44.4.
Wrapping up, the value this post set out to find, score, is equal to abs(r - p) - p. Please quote -0.48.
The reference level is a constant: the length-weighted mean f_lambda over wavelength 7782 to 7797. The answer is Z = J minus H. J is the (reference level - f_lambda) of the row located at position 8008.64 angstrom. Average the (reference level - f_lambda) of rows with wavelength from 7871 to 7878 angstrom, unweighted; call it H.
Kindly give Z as -3.8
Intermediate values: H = -0.6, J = -4.4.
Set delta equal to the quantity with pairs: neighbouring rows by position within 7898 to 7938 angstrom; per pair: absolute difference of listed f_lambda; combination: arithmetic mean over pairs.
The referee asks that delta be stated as 3.8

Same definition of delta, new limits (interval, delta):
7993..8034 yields 3.8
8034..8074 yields 3.1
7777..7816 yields 5.6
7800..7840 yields 4.8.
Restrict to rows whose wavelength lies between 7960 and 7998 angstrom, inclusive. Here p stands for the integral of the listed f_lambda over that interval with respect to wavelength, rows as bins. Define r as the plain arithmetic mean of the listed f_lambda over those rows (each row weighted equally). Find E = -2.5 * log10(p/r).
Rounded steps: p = 1725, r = 45.5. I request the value -3.95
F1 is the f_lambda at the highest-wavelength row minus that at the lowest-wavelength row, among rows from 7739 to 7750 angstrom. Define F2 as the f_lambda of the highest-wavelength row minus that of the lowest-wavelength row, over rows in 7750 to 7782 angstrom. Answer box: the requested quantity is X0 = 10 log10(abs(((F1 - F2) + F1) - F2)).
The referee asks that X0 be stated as -5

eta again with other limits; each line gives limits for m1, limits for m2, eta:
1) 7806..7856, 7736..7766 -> -0.2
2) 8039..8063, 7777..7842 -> 0.4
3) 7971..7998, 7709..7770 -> -4.0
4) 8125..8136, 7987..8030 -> 0.3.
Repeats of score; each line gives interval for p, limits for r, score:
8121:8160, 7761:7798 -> -0.57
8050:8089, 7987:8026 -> -0.52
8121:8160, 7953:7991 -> -0.57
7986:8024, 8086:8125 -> -0.43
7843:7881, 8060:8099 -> -0.48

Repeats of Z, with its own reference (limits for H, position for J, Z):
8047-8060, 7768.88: 2.6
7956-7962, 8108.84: 0.6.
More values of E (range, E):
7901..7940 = -3.98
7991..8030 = -3.98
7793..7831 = -3.95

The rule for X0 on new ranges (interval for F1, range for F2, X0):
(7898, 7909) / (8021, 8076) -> 10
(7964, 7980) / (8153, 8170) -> 6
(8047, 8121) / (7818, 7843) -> 2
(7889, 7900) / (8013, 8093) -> 12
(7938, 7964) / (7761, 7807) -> 6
